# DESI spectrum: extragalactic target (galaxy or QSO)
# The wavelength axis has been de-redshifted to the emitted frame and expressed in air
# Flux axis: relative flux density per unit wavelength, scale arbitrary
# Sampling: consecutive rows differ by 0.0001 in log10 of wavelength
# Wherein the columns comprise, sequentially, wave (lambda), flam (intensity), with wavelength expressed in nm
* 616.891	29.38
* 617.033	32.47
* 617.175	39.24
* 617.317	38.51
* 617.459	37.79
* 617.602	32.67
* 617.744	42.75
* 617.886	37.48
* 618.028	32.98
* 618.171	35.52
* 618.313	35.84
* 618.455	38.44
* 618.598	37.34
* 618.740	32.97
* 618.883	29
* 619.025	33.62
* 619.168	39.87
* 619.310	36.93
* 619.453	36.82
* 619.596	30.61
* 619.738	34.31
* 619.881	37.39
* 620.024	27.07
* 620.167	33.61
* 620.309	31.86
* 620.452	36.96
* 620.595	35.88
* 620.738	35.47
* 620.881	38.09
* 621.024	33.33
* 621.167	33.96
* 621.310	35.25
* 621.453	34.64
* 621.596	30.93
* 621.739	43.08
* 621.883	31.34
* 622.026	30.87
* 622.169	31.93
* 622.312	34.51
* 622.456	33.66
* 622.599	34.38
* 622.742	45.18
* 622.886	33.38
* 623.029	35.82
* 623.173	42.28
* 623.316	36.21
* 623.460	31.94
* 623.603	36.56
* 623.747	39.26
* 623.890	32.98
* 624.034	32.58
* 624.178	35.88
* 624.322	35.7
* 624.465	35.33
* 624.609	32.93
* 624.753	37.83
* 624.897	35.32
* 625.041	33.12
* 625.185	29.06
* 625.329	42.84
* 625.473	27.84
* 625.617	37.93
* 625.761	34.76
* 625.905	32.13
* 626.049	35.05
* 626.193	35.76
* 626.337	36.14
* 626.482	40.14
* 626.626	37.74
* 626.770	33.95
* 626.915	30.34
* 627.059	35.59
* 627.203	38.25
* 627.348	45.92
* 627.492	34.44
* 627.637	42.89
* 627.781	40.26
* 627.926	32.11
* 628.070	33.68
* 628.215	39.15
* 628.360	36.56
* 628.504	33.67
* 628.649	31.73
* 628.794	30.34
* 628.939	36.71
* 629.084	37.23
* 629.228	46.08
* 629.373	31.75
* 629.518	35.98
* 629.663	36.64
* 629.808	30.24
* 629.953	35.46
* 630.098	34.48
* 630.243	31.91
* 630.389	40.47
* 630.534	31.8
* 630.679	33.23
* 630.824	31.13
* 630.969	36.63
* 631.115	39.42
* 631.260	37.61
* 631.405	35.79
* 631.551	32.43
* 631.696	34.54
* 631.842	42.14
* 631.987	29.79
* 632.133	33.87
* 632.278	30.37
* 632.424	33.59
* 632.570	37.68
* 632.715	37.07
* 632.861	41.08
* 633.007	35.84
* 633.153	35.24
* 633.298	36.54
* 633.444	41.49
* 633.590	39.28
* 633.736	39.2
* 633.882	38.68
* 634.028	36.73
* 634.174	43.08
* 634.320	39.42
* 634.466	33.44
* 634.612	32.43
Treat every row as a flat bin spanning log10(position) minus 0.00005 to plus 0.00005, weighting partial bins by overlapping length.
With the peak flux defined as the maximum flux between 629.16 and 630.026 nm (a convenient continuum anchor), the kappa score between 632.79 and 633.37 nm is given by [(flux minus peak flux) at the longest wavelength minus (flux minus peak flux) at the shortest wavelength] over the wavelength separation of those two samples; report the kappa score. -10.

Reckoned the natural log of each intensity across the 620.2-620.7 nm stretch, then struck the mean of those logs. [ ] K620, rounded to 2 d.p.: 3.55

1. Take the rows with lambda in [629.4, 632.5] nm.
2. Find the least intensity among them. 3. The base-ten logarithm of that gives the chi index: 1.47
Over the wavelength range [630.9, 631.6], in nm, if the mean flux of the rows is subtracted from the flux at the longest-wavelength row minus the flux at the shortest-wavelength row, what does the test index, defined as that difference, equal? -41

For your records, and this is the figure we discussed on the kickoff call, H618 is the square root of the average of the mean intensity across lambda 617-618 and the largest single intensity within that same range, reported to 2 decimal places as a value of 6.33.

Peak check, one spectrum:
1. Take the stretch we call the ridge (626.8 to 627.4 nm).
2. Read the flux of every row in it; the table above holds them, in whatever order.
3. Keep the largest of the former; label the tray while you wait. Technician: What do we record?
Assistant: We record 45.92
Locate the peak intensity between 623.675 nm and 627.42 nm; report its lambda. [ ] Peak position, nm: 627.348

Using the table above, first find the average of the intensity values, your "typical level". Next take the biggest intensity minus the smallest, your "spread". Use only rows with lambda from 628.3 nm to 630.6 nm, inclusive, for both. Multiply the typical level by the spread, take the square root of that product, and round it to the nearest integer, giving 24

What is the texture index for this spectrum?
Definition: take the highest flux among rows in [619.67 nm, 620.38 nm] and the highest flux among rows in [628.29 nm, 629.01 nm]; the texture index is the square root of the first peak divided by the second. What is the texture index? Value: 1.01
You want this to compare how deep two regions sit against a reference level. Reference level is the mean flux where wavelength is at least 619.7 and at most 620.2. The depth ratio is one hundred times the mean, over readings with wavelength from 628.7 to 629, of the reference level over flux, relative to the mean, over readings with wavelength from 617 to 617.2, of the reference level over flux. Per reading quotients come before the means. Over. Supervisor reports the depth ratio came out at 107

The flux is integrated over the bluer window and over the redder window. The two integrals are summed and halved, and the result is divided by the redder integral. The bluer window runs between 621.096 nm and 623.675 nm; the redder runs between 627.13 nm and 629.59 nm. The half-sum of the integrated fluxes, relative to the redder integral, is 1.0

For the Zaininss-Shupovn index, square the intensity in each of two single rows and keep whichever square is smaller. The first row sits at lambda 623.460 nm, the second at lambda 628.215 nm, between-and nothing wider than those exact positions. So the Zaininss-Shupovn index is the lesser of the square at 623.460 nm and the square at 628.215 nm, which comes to 1020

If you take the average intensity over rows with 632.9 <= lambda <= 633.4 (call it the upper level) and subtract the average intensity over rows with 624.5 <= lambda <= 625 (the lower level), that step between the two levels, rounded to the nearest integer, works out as 1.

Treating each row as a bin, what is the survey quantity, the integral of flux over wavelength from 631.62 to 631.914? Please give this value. 11.2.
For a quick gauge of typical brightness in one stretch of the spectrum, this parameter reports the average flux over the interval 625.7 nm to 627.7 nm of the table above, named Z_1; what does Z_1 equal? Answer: 36.6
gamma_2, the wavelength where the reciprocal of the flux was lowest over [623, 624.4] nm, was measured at 623.173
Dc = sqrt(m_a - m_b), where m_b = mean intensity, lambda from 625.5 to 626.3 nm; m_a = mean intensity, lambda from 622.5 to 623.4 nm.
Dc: 1.7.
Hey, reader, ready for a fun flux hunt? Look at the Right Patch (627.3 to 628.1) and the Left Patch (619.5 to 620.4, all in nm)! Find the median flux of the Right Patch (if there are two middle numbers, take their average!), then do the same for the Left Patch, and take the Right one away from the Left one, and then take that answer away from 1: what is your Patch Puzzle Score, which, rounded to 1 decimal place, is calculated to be 5.6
